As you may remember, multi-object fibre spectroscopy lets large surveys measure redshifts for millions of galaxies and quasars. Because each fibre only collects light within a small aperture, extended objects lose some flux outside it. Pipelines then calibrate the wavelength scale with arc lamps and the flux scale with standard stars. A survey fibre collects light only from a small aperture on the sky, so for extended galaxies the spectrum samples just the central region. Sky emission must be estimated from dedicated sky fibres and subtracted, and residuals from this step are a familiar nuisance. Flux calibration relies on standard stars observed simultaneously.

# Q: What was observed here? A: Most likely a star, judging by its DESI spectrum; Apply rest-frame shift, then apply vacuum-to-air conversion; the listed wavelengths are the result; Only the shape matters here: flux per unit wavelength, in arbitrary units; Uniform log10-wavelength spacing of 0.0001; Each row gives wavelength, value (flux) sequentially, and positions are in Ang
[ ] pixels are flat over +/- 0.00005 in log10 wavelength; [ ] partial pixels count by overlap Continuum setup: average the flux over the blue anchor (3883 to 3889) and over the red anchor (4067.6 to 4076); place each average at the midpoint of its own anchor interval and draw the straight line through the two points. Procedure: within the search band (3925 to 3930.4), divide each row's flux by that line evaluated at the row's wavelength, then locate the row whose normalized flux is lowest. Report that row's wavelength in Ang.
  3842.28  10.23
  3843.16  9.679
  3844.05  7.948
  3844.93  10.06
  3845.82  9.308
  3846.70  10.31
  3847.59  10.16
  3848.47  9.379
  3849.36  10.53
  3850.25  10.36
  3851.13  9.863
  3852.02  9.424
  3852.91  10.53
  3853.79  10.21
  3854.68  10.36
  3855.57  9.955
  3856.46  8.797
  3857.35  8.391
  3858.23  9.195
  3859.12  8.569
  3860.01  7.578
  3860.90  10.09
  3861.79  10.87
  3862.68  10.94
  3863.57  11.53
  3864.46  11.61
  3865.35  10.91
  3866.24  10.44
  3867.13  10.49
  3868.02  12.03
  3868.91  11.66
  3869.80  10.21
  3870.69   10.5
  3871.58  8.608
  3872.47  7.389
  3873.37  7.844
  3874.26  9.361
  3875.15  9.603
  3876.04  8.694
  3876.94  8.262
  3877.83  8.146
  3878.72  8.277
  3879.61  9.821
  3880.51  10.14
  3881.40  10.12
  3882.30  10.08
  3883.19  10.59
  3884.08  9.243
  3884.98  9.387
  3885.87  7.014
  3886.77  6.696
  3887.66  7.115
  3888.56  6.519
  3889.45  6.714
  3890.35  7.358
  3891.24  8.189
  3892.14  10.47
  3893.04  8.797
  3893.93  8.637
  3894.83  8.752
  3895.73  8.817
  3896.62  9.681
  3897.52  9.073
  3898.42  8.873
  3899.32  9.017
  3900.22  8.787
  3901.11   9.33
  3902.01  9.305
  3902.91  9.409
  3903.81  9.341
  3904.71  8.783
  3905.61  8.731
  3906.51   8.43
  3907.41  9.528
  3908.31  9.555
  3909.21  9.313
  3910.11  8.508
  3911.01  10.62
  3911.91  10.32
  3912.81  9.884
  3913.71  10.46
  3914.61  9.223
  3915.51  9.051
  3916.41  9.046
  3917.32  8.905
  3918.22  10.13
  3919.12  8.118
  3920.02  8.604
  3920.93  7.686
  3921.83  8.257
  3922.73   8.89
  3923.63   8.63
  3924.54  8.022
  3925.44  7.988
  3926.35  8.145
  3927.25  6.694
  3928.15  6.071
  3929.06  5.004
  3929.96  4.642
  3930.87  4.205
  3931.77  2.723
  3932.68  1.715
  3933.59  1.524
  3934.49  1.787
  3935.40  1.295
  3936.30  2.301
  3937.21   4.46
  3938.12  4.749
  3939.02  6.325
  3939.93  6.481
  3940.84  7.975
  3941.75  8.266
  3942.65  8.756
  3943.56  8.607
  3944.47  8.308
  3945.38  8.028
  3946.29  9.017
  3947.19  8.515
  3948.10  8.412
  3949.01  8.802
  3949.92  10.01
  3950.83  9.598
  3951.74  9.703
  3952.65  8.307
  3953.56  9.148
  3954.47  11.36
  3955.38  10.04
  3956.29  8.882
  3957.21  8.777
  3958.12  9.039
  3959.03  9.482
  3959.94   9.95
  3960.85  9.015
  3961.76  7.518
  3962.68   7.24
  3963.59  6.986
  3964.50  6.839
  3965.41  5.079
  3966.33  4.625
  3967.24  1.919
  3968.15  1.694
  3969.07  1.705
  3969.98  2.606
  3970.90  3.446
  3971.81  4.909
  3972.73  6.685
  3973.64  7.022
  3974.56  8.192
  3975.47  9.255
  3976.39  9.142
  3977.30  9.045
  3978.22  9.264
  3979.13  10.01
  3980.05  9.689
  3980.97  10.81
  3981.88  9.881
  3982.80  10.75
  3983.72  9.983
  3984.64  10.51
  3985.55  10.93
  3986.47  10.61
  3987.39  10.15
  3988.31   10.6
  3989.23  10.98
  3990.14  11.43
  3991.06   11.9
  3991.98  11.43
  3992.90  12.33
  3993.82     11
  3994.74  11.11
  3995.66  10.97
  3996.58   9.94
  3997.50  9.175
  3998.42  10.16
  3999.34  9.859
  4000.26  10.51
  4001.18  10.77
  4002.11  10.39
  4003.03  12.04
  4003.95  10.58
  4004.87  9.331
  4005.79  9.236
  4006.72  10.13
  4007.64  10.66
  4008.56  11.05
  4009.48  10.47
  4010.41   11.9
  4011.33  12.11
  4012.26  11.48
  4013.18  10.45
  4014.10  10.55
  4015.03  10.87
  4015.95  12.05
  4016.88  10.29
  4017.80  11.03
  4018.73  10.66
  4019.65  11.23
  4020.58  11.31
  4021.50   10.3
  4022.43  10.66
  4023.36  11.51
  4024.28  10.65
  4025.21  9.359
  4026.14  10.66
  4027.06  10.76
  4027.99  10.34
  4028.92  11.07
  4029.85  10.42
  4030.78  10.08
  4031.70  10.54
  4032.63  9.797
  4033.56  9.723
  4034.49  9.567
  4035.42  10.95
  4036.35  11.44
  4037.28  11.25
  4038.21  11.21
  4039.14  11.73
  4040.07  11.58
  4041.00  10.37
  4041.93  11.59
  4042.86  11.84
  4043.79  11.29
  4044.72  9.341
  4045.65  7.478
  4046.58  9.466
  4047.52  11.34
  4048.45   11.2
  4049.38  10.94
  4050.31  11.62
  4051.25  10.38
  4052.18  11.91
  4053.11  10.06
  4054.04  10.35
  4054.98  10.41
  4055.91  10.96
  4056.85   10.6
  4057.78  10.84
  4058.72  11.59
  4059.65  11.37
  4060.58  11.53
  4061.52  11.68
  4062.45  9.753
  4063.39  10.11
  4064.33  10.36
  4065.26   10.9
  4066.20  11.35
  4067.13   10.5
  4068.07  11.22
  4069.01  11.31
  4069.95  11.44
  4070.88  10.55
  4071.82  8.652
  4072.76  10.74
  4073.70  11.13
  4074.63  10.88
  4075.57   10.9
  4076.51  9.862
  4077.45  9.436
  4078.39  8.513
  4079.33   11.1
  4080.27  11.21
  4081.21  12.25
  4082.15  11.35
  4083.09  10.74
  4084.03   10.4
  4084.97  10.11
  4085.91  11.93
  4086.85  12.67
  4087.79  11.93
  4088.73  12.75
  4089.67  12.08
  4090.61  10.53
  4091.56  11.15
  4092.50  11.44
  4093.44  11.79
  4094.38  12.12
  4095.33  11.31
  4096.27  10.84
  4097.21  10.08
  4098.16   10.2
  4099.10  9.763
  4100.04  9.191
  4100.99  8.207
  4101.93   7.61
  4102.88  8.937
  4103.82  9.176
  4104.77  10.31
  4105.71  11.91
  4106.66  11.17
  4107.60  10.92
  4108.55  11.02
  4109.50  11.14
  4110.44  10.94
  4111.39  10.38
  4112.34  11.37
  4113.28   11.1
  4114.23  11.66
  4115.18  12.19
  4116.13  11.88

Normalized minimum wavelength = 3929.96 Ang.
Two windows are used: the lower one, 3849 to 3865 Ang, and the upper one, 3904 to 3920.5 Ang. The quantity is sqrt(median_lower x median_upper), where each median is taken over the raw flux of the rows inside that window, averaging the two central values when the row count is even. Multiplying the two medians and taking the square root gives 9.6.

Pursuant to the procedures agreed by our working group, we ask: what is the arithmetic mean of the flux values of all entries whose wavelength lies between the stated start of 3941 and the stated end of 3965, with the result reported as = 8.8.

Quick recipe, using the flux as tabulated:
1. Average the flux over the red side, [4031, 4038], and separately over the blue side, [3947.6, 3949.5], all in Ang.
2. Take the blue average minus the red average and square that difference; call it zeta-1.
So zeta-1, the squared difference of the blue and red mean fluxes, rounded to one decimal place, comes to 3.5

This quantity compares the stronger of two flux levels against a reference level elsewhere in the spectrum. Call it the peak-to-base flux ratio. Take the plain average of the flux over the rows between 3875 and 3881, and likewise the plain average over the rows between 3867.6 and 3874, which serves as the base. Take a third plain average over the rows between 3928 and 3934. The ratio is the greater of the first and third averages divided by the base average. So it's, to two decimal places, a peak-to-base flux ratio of 0.92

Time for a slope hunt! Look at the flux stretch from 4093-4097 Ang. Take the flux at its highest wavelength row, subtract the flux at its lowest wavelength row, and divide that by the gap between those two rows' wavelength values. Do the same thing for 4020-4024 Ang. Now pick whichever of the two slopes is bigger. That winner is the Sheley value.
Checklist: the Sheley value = 0.1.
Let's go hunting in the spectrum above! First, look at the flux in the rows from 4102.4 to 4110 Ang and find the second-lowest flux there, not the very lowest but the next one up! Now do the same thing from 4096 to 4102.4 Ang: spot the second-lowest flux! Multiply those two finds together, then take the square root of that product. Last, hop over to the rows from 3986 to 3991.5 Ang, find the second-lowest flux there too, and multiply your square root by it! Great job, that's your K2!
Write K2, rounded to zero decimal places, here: 92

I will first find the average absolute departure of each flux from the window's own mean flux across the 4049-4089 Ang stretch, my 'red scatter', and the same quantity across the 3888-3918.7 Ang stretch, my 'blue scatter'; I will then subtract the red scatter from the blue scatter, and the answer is 0.0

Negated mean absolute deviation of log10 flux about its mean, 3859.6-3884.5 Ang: -0.049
